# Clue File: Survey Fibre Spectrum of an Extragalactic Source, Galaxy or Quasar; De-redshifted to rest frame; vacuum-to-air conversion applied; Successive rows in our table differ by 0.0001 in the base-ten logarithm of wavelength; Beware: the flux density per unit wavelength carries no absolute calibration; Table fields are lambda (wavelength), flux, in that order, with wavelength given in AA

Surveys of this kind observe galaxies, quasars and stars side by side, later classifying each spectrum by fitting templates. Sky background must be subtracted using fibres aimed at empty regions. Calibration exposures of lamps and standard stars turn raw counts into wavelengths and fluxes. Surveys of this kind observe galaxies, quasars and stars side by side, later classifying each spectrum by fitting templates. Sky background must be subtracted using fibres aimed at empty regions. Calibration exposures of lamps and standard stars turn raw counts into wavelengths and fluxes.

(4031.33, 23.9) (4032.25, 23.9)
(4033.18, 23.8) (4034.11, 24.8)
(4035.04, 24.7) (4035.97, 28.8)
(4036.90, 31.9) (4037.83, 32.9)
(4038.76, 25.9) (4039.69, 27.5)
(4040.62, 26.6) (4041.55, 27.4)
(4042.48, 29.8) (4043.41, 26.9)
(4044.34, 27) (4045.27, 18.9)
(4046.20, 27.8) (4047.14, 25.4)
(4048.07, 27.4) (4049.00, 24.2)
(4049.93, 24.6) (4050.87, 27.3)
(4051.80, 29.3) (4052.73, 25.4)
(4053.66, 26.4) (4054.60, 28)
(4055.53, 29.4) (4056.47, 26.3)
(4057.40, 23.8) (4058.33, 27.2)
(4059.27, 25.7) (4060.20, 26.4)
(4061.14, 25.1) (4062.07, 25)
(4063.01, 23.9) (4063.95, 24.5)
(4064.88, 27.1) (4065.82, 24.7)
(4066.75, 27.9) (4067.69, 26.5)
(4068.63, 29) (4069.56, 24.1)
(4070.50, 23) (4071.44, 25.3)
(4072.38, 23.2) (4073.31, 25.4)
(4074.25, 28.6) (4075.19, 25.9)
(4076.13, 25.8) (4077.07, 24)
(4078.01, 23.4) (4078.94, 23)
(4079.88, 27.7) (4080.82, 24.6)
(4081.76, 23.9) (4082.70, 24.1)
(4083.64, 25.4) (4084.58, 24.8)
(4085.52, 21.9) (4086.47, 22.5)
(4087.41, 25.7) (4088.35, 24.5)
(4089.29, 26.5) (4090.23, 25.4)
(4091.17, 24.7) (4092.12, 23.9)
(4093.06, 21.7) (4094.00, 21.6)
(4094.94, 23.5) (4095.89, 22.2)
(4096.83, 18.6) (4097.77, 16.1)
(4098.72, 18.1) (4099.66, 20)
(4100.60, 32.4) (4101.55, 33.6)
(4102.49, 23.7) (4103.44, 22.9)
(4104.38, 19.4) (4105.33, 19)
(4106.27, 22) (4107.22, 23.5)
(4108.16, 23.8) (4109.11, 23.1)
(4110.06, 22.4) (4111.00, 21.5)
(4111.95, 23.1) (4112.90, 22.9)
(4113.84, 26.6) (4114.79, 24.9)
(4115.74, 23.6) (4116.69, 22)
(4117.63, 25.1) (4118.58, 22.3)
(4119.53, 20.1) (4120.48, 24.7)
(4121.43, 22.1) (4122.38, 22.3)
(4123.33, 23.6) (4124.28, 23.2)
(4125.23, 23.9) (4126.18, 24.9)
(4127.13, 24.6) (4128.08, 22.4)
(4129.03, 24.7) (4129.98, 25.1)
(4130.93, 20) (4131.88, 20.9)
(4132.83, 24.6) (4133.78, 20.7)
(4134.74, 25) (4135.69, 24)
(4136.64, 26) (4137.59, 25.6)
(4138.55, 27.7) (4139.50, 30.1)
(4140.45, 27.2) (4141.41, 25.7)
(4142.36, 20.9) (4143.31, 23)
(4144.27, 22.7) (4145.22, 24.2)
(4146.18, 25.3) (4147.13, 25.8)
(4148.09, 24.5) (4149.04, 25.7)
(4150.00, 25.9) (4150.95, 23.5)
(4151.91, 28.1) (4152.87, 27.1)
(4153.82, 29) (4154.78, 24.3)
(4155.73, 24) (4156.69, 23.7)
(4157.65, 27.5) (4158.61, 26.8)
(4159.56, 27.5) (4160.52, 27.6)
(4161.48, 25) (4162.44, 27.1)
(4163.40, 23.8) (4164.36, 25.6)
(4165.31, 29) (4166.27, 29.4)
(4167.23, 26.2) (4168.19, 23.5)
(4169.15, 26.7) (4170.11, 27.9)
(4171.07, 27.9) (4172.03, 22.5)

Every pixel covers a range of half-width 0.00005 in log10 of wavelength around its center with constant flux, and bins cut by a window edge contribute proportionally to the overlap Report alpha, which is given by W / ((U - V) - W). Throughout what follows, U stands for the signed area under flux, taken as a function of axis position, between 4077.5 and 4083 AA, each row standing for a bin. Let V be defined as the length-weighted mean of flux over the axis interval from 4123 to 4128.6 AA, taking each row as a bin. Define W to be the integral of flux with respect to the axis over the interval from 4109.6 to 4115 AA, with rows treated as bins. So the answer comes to -7.9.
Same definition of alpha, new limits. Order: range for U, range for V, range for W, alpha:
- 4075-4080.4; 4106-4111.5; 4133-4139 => -4.0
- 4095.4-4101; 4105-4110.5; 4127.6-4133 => -4.4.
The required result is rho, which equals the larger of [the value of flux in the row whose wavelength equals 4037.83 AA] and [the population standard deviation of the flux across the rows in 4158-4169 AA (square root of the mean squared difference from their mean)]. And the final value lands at 32.9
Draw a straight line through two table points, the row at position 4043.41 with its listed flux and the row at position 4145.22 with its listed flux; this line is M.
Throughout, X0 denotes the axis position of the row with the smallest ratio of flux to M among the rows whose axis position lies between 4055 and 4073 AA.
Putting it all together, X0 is 4070.50 AA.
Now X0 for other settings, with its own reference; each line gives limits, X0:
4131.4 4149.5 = 4133.78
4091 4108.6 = 4097.77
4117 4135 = 4119.53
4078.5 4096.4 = 4094.00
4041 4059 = 4045.27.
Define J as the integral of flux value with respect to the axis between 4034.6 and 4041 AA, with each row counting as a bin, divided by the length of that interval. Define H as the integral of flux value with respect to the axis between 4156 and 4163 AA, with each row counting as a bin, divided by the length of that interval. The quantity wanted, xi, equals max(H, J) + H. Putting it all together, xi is 54.7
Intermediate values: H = 26.3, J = 28.4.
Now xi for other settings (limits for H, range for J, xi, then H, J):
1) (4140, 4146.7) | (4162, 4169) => 50.5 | 24.1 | 26.4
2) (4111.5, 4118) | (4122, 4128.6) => 48.1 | 24.0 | 23.6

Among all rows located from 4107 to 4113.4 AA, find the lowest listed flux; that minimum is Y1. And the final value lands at 21.5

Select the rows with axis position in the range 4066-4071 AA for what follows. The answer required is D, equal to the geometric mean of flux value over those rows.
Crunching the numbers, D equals 26.00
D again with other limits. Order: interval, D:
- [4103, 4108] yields 21.28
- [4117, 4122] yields 22.79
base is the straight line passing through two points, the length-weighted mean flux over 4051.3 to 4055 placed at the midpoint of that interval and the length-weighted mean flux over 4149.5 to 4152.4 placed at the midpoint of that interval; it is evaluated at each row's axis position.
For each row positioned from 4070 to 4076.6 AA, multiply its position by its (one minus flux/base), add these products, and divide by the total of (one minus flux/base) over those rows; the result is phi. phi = 4072.1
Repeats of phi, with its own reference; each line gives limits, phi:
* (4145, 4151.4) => 4148.2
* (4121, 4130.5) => 4124.8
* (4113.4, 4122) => 4118.6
